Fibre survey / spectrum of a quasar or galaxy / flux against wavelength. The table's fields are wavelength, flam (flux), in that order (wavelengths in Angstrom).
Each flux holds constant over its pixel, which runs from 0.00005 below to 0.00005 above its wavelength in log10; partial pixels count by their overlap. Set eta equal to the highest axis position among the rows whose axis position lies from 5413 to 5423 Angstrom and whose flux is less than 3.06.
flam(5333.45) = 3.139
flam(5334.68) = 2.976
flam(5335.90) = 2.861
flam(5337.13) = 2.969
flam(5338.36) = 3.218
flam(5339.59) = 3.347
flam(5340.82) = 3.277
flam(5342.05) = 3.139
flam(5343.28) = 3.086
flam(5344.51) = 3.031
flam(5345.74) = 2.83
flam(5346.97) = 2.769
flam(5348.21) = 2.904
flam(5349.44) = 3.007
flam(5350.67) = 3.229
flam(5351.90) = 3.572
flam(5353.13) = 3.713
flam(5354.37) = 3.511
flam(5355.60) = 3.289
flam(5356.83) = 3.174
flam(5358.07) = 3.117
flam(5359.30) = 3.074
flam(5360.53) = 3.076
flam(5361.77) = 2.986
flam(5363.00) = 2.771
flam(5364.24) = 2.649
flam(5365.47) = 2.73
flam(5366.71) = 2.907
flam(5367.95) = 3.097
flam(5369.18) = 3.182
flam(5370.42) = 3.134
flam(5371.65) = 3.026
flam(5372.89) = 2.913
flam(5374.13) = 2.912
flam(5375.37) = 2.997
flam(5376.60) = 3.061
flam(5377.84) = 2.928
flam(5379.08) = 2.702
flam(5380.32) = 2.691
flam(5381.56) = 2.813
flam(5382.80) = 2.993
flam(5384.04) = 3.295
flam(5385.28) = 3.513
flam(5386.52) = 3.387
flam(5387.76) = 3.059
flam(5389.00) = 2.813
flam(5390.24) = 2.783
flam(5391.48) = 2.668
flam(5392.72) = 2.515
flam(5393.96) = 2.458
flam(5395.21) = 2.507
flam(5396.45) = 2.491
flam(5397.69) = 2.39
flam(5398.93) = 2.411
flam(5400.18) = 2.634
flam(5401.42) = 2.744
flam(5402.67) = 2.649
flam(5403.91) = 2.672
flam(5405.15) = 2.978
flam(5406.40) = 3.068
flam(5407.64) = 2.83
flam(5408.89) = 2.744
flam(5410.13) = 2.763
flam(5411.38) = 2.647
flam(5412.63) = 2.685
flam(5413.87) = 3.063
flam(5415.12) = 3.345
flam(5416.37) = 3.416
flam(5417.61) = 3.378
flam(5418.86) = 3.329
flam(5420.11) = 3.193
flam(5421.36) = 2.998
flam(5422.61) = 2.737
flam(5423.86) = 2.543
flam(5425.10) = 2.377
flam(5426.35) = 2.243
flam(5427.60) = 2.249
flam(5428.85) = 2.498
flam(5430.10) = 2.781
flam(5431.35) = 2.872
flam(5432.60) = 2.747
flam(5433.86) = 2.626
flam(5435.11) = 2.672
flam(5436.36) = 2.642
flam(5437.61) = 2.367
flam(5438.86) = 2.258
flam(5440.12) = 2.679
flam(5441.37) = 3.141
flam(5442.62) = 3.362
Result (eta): 5422.61 Angstrom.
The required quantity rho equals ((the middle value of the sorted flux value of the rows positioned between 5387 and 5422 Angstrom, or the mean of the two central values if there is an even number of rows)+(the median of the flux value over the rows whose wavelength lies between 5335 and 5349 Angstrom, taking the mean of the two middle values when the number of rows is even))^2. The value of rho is 33.5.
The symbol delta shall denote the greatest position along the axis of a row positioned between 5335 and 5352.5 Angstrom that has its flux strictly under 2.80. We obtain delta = 5346.97 Angstrom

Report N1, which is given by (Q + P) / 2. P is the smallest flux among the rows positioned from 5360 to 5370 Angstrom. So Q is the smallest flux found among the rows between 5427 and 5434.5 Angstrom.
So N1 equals 2.45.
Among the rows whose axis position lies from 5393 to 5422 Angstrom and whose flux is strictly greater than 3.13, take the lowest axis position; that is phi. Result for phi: 5415.12 Angstrom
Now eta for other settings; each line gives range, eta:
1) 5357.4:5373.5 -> 5372.89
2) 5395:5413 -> 5412.63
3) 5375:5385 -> 5382.80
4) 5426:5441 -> 5440.12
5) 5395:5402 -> 5401.42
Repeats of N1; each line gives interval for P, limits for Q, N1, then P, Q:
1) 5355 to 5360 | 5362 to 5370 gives 2.86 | 3.074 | 2.649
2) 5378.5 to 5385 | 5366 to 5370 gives 2.80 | 2.691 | 2.907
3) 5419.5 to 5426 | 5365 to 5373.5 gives 2.55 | 2.377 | 2.73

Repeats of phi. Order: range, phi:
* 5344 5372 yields 5350.67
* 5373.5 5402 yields 5384.04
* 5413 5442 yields 5415.12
